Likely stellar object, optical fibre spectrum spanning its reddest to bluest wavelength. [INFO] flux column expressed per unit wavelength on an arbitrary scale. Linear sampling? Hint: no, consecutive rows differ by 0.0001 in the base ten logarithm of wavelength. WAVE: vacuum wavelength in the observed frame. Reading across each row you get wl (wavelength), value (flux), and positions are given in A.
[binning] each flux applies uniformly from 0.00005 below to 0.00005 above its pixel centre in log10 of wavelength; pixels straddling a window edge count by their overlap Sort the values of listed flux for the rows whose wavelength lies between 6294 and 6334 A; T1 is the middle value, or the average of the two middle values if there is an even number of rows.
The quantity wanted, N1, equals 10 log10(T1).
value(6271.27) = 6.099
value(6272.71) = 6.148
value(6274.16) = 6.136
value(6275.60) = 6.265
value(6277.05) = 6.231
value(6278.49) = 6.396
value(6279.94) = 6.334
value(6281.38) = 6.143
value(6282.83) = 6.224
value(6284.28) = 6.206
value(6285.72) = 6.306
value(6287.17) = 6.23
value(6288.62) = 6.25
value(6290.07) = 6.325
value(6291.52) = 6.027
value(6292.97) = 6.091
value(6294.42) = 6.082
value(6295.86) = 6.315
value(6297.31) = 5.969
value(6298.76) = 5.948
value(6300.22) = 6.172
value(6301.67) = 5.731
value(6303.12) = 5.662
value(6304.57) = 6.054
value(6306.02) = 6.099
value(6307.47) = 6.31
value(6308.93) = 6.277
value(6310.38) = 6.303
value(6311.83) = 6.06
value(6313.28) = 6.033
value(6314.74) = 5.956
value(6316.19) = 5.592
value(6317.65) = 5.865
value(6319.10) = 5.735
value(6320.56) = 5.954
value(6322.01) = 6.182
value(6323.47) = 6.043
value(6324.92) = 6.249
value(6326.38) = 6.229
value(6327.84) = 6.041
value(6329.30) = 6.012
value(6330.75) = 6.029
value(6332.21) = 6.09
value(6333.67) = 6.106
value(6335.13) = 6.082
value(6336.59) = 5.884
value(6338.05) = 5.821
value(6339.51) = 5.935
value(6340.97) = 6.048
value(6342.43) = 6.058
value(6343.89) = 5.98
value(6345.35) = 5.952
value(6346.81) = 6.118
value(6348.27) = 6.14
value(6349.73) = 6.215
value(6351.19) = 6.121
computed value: 7.816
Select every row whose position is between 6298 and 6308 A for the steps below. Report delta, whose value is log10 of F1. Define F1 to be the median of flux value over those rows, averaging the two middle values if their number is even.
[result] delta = 0.7820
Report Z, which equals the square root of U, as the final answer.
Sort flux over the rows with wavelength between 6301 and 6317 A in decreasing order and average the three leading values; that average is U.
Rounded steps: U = 6.30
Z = 2.51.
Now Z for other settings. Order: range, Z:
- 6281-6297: 2.51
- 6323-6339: 2.49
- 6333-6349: 2.47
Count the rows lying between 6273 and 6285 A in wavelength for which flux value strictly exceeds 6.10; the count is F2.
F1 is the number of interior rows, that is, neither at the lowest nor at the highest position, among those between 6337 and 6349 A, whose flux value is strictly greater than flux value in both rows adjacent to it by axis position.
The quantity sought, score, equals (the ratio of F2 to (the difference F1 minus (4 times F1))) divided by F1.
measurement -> -2.67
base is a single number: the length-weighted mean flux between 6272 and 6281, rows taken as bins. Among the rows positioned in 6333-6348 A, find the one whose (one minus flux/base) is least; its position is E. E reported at 6346.81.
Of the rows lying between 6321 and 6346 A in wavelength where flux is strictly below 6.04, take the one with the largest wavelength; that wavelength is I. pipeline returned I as 6345.35 A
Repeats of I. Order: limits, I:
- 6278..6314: 6313.28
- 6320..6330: 6329.30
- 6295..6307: 6303.12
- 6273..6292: 6291.52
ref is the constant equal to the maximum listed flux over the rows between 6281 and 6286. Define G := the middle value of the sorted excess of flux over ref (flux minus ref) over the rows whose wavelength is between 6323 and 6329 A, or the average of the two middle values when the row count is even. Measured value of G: -0.17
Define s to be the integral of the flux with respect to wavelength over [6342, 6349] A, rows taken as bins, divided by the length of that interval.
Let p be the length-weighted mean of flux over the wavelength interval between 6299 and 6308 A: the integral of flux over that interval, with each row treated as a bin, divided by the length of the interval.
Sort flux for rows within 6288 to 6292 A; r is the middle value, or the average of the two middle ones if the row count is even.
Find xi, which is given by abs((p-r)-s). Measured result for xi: 6.3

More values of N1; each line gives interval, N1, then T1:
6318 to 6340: 7.811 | 6.04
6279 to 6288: 7.943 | 6.23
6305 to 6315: 7.853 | 6.10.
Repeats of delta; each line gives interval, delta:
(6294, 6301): 0.7840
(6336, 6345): 0.7751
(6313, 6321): 0.7716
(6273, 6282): 0.7957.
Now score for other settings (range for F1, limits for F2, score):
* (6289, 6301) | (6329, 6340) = -0.08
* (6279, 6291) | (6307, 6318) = -0.25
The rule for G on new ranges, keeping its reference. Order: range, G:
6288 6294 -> -0.14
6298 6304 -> -0.47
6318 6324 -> -0.31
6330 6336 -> -0.22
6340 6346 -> -0.29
